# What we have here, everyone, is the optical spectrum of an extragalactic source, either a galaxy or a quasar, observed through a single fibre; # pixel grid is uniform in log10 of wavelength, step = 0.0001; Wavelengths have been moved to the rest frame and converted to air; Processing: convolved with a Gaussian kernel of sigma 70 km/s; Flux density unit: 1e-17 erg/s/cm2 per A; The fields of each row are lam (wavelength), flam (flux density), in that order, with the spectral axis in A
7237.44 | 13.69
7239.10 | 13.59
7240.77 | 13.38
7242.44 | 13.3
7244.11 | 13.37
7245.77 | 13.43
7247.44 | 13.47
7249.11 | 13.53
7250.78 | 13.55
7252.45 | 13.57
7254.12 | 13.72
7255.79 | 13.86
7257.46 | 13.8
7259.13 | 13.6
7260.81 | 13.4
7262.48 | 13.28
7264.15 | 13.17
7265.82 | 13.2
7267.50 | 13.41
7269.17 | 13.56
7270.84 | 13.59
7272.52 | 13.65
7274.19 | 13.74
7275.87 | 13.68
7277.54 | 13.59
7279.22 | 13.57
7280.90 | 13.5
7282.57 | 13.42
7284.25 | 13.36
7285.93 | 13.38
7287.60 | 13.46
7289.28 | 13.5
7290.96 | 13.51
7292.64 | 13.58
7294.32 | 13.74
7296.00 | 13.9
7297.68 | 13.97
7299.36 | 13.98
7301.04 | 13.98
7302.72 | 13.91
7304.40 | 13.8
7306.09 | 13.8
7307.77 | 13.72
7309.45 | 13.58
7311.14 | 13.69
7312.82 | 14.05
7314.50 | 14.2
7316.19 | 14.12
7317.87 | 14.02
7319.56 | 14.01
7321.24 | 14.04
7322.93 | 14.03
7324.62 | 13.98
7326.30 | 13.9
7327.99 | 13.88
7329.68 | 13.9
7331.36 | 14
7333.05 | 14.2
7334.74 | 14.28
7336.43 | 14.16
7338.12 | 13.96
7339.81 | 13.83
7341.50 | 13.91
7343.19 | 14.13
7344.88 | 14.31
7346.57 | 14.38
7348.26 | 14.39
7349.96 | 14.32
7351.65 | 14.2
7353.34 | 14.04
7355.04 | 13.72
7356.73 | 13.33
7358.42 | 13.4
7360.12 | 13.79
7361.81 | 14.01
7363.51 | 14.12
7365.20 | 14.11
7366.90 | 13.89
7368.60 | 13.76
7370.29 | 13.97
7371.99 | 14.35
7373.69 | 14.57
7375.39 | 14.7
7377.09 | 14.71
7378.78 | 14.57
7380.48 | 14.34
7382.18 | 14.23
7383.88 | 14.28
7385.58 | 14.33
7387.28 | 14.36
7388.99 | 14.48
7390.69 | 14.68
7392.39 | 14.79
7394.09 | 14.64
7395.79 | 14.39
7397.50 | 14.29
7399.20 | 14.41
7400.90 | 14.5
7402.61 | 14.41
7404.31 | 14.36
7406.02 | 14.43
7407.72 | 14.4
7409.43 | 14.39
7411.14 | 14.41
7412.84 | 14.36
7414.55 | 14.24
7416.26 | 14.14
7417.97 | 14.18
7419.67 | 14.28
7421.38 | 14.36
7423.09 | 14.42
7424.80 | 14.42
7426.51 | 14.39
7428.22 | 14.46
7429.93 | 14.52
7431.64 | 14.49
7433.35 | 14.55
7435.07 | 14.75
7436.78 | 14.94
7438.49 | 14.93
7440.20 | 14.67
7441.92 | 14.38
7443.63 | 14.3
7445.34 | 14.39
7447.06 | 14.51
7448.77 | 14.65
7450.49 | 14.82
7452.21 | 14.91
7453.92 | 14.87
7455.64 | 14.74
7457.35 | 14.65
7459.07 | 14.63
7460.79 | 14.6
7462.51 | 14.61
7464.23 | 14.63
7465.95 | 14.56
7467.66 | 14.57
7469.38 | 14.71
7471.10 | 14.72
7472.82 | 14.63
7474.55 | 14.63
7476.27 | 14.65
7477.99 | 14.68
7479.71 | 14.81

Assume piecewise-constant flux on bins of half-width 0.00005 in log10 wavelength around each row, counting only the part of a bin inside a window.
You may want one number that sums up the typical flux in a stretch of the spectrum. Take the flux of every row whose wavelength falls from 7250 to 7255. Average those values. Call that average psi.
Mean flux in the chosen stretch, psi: 13.6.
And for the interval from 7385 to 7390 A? 14.4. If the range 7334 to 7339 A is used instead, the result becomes 14.1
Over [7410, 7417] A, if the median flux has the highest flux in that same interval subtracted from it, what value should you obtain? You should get -0.11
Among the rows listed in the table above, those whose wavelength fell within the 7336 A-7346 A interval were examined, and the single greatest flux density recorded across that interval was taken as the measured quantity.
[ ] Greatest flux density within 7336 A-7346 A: 14.31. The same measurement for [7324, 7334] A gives 14.2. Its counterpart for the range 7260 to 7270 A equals 13.56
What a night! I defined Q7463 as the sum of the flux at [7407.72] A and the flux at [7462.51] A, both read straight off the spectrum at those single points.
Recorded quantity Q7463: 29.0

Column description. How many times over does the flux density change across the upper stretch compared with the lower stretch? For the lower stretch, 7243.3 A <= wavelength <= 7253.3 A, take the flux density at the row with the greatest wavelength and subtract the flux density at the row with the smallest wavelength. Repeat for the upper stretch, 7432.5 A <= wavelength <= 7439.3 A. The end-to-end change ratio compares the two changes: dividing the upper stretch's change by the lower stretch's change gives 1.9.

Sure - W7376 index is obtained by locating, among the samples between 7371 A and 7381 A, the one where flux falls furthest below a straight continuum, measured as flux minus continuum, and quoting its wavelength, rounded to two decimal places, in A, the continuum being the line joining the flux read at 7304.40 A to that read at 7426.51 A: 7380.48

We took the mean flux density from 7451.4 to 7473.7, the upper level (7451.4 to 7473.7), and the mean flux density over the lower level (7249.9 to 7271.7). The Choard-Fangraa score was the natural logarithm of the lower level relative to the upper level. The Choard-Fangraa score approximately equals -0.08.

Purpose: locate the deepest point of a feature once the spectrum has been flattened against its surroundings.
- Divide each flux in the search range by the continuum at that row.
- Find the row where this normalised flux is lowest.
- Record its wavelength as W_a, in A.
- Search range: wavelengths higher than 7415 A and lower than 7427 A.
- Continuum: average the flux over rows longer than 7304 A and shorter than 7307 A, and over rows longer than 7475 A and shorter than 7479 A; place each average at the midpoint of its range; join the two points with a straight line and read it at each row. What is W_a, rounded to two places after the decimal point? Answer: 7416.26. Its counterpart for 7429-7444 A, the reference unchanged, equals 7443.63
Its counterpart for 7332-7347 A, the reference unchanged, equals 7339.81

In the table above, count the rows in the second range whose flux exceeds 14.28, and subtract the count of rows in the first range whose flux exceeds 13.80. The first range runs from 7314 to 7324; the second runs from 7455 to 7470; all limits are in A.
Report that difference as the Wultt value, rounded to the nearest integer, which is 3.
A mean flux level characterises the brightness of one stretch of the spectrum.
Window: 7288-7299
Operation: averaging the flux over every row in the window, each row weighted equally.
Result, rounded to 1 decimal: 13.7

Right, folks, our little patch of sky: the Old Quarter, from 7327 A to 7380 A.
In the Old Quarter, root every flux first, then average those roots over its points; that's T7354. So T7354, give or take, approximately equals 3.75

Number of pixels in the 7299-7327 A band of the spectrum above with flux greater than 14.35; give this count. 0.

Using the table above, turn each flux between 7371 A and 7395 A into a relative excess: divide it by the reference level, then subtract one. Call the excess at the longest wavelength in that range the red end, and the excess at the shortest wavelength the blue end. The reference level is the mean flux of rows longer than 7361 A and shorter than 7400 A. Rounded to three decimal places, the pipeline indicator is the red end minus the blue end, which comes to 0.020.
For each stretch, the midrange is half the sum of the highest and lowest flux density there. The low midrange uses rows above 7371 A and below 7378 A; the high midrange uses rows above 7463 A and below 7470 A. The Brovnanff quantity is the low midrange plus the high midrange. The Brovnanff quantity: 29.2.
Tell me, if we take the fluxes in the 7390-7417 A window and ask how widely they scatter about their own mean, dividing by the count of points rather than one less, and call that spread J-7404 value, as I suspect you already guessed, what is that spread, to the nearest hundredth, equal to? 0.16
